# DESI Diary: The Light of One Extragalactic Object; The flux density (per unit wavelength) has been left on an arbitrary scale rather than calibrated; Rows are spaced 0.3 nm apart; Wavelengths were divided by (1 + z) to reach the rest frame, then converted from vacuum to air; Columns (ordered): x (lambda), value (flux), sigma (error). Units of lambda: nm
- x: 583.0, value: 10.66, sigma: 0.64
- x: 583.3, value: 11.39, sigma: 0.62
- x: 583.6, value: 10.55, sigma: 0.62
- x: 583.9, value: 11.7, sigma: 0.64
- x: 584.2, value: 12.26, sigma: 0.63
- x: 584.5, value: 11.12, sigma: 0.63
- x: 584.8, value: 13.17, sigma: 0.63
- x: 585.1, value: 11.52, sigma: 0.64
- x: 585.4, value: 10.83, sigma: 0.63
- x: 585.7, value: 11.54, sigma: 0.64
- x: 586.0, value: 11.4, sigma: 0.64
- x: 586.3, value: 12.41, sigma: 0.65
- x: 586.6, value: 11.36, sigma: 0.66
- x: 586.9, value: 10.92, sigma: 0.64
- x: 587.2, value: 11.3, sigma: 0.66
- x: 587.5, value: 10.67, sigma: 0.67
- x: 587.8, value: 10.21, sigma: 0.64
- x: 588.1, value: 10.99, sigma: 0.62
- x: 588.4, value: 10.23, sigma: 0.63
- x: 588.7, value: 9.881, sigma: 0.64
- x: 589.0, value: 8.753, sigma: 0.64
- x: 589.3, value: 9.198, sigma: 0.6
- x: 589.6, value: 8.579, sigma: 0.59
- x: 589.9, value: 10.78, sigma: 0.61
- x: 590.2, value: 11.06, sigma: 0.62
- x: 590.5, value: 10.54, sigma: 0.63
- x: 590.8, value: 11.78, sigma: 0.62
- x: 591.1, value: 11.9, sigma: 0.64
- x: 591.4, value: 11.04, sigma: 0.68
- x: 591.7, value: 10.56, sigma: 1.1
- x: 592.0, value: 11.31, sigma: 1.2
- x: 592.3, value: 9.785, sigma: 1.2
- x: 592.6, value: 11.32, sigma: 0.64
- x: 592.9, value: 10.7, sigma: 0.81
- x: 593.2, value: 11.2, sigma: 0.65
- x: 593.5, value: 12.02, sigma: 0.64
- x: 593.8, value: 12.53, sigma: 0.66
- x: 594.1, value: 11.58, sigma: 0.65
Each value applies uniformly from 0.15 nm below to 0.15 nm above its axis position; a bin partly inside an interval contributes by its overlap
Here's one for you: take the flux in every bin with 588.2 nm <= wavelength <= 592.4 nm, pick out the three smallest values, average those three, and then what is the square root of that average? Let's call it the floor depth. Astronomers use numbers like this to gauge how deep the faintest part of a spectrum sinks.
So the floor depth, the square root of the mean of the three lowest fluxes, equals 2.97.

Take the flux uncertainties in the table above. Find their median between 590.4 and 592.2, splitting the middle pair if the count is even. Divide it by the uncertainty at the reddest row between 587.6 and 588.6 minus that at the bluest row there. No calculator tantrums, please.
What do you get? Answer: -66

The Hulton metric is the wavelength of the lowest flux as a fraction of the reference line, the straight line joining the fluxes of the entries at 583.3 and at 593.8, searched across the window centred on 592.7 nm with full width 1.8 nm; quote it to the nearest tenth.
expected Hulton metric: 592.3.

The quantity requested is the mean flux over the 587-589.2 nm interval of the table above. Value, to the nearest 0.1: 10.3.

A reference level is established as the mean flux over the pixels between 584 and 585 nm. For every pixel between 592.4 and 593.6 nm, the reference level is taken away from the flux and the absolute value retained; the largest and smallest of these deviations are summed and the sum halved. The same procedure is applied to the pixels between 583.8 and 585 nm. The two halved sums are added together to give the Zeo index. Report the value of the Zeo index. 1.4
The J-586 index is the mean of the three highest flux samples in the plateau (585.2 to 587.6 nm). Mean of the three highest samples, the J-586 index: 11.8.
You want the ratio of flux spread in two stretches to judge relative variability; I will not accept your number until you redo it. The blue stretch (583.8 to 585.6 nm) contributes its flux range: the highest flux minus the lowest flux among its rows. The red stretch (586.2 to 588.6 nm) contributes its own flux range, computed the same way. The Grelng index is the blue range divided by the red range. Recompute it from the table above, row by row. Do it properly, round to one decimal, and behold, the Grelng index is 1.1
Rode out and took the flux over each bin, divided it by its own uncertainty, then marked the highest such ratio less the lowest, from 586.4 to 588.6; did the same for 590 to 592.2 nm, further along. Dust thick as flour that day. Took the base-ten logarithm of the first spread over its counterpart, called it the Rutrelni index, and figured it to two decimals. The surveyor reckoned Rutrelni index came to -0.73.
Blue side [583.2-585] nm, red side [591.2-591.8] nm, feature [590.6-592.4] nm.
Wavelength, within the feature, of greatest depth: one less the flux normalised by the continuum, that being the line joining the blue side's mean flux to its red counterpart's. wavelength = 592.3 nm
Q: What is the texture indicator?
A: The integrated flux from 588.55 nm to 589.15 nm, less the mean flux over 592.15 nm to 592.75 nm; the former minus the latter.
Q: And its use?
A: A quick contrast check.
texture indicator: -5.0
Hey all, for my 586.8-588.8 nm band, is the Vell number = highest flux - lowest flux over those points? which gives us 1.42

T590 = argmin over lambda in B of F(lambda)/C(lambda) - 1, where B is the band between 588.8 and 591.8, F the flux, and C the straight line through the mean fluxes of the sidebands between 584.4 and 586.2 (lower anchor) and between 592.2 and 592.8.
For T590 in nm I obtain 589.6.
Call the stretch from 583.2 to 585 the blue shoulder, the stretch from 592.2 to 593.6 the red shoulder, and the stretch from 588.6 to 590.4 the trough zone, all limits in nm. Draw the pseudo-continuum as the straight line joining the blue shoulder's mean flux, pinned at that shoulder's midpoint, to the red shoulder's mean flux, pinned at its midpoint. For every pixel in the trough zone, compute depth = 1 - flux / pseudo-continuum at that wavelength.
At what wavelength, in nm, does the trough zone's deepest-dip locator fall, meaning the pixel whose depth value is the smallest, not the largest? 590.2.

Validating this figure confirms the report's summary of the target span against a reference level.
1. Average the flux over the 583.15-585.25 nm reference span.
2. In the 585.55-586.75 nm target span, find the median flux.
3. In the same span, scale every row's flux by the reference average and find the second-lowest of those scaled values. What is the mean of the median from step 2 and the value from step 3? 6.22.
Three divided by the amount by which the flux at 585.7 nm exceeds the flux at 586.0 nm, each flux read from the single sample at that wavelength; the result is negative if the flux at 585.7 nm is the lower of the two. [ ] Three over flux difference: 21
